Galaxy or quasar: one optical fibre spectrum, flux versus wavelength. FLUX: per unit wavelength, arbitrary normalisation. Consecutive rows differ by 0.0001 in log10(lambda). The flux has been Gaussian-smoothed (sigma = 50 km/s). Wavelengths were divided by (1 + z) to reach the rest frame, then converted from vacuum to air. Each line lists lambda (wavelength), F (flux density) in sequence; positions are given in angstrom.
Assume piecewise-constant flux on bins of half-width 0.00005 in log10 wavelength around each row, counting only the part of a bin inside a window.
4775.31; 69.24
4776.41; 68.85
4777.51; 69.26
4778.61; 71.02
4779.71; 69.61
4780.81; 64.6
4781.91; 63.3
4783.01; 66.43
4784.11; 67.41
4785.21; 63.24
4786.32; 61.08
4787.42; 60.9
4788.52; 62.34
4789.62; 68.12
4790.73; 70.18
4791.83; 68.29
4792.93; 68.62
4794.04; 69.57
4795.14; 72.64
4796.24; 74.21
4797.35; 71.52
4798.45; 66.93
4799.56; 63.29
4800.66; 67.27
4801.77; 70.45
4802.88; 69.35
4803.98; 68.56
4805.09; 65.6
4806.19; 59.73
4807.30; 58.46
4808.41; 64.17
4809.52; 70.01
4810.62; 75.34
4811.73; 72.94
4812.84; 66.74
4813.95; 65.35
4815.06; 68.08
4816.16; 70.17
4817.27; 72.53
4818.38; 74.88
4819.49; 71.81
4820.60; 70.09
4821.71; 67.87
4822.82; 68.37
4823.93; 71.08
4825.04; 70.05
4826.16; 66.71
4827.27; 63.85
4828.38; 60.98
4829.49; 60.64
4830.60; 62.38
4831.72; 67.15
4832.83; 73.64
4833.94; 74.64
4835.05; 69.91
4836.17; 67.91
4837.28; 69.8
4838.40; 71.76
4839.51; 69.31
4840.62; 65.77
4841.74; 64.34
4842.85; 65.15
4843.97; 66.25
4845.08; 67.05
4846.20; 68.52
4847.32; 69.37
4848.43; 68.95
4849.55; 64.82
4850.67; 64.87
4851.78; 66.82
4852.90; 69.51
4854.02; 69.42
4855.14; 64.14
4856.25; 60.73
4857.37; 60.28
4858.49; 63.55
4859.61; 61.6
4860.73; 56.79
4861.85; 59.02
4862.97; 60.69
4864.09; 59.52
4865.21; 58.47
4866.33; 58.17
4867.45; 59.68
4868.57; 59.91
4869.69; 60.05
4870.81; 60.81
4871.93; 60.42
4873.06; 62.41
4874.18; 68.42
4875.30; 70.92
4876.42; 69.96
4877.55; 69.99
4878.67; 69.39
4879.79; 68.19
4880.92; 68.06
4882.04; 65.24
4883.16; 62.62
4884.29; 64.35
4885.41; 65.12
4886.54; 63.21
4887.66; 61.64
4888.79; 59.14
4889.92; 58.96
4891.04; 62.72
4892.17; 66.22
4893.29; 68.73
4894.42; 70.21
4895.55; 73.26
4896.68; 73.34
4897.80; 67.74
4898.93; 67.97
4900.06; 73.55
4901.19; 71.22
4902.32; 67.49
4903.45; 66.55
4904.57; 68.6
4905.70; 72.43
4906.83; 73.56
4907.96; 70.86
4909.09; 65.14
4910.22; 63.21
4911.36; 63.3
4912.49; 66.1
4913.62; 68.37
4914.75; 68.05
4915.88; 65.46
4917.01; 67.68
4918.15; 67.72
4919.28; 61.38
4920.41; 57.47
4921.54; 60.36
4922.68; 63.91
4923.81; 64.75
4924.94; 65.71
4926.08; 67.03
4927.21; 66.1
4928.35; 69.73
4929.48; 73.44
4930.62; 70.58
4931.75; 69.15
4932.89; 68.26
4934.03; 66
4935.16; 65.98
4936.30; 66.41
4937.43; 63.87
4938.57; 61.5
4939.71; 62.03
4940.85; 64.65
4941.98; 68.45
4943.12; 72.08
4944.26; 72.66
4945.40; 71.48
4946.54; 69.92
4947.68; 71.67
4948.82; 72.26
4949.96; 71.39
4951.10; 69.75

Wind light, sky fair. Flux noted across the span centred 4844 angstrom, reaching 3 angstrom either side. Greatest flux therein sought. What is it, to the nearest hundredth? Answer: 68.52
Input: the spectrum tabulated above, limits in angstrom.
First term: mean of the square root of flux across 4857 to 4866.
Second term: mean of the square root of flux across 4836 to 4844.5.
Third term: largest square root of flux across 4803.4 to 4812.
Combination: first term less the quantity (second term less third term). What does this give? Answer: 8.2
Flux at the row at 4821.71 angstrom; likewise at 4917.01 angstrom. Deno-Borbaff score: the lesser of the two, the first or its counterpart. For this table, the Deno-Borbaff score 67.7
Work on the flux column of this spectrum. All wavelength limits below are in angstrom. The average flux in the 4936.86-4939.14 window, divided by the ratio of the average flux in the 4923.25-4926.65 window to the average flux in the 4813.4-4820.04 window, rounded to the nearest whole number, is 67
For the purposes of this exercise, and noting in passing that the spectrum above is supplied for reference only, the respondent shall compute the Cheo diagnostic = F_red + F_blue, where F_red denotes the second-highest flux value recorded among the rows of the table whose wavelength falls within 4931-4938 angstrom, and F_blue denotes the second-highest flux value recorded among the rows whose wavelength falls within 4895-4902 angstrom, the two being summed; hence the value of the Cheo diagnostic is 142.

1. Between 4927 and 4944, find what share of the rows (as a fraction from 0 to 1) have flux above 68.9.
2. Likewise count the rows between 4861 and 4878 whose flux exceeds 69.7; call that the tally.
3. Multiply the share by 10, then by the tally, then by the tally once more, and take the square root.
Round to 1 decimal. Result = 5.5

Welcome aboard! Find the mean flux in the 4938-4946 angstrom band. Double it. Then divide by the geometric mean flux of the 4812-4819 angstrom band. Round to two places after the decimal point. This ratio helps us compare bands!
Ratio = 1.94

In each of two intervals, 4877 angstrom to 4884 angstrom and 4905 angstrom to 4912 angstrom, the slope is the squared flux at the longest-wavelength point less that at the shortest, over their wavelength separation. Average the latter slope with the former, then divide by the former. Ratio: 1.1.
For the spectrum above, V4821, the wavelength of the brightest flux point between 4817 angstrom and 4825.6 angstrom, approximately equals 4818.38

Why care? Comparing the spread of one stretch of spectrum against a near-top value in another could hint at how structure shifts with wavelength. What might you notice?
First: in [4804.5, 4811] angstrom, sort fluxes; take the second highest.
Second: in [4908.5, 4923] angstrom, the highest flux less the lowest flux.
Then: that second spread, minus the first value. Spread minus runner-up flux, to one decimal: -59.1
